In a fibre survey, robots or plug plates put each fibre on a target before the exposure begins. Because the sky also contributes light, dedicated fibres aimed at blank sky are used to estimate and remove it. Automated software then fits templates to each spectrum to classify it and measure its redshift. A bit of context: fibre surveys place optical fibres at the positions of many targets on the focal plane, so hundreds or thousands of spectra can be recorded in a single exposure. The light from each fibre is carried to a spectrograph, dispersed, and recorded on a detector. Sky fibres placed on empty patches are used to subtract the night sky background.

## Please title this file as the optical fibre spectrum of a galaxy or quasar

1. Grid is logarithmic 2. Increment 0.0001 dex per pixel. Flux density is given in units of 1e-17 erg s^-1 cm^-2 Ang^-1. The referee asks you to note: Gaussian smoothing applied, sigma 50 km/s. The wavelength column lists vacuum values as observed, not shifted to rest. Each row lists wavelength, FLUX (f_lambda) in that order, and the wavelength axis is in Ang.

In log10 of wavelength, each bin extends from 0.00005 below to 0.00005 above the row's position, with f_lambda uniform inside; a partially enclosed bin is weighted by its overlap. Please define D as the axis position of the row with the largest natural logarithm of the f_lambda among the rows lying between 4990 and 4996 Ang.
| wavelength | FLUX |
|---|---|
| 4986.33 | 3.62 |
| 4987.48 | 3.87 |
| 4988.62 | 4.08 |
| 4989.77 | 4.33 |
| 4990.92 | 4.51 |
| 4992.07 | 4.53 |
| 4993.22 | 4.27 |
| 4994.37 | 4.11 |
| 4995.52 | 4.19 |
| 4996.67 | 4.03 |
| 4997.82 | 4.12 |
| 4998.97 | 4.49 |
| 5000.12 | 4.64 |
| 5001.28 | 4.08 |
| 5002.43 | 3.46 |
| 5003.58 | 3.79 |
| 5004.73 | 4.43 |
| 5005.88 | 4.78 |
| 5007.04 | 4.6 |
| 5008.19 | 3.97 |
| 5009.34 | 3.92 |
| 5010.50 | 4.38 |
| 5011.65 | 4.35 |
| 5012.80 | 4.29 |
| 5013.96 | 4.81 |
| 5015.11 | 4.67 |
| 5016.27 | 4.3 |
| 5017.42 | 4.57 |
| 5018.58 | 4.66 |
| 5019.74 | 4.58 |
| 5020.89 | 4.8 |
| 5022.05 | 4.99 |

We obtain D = 4992.07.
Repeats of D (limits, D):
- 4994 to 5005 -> 5000.12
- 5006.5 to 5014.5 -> 5013.96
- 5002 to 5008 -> 5005.88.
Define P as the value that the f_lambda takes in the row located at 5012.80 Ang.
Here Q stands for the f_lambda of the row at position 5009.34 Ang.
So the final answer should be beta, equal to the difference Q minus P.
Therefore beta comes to -0.37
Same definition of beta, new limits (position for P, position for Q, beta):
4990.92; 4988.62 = -0.43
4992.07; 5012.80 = -0.24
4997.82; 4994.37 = -0.01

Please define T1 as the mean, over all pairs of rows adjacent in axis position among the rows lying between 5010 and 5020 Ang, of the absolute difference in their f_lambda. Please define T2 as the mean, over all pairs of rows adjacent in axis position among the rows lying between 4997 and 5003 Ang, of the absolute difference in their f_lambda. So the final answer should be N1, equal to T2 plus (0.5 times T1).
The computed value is 0.52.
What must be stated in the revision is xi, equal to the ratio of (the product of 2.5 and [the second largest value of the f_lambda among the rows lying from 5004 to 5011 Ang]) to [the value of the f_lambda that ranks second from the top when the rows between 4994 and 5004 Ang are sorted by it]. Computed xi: 2.56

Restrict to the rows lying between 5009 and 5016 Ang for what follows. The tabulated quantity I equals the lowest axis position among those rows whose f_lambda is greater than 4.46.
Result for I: 5013.96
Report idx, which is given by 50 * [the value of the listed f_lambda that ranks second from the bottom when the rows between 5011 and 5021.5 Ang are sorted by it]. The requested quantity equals 215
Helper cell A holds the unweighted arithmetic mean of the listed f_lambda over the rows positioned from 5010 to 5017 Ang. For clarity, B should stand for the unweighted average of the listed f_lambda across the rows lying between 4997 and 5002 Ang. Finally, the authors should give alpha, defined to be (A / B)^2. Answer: 1.06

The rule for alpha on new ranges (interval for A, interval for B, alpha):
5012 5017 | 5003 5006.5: 1.09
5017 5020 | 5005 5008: 0.96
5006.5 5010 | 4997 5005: 1.01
